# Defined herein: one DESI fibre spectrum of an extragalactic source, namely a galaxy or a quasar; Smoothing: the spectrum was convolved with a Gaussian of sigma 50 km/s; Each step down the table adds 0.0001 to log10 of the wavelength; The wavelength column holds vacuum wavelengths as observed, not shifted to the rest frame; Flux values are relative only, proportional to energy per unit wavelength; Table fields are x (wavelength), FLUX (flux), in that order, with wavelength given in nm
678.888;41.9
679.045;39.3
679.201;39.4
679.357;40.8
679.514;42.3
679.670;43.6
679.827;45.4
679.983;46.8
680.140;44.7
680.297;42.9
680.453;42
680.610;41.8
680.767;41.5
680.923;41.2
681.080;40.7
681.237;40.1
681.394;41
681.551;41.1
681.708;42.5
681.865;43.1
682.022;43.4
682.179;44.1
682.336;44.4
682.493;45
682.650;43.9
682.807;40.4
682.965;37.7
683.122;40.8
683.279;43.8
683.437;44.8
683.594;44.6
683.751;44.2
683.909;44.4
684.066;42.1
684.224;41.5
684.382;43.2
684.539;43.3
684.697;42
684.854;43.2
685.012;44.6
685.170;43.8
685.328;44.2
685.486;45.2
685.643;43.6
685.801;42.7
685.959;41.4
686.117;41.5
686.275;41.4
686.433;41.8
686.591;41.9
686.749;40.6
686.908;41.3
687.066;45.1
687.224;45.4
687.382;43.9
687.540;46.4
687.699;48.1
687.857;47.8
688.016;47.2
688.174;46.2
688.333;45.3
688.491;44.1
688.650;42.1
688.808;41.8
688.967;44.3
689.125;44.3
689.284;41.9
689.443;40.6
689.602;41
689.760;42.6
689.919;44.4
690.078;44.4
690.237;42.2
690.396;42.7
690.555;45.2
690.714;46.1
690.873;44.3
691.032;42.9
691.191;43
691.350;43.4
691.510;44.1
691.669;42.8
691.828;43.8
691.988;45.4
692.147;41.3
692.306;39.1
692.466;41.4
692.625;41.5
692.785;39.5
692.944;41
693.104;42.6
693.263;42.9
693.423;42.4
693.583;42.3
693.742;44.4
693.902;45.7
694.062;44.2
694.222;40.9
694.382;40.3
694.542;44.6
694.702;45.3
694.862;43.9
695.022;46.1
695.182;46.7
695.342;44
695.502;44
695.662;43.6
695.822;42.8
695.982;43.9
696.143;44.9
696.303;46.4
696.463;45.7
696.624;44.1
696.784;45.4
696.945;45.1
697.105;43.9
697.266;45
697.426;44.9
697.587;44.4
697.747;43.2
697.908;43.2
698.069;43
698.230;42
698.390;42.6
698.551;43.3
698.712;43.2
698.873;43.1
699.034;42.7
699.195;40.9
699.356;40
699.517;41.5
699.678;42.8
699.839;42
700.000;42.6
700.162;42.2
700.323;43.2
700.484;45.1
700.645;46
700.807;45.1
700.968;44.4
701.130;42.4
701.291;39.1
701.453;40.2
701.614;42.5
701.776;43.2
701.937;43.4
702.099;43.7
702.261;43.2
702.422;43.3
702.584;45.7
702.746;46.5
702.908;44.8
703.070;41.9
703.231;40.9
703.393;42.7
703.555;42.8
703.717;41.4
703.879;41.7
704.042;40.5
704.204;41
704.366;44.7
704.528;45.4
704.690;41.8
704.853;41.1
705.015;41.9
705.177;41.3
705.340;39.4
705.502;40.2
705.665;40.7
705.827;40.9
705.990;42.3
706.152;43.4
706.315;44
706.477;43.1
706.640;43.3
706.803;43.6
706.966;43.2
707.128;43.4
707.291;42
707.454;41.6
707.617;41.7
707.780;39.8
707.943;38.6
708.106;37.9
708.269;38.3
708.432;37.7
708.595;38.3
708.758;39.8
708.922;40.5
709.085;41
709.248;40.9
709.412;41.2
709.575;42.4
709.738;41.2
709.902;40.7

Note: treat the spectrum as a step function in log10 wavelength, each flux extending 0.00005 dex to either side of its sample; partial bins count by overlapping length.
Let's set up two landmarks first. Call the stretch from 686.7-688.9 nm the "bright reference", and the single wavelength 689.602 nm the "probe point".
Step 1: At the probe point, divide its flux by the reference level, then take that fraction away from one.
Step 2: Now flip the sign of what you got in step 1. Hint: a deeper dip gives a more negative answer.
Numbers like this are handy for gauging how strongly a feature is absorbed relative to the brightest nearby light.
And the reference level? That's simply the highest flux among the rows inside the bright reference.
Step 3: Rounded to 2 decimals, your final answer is -0.15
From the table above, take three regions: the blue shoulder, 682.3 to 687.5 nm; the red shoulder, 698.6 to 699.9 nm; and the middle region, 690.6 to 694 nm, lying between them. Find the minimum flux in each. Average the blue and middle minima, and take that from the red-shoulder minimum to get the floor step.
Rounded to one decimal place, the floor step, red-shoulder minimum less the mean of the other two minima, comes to 1.6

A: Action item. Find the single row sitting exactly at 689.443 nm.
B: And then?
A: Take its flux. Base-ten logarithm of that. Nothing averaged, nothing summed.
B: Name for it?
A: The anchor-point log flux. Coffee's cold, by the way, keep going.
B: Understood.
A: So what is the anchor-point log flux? 1.61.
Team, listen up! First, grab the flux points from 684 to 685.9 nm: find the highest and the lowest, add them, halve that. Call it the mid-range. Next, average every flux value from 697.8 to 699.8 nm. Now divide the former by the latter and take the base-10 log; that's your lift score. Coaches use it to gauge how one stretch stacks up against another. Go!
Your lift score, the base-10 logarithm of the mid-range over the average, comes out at 0.010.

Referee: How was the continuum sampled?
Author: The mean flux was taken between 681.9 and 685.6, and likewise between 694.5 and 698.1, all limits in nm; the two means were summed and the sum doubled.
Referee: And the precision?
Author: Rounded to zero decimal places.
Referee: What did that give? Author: 176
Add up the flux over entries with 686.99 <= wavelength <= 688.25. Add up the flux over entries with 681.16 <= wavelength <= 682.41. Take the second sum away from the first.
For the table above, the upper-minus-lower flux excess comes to 30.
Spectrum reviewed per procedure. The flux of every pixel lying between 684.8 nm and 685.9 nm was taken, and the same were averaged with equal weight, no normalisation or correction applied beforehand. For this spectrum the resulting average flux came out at 43.9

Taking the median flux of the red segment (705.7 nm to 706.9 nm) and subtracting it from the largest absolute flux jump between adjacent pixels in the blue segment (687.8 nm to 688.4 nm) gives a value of -42.3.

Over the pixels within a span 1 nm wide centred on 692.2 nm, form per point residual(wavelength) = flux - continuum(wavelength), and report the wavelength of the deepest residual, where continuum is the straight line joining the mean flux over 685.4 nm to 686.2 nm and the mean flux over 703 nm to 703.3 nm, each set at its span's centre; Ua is 692.306 nm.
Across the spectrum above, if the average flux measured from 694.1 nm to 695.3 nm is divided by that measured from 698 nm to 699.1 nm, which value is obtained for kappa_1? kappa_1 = 1.03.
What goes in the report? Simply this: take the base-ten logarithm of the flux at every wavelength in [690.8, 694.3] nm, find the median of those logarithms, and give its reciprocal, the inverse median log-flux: 0.613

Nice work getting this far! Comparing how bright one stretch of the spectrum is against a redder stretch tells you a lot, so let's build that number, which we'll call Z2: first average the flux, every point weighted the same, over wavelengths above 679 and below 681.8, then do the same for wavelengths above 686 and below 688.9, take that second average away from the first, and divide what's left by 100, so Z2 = -0.02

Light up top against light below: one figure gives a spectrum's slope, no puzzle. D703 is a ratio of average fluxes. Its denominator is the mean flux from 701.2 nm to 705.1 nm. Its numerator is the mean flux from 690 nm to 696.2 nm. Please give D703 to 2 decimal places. 1.02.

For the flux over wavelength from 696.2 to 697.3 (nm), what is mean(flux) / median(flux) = 1.00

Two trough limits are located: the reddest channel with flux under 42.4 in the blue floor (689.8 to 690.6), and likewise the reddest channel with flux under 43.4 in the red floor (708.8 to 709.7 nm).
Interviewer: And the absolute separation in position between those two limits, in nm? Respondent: 19.34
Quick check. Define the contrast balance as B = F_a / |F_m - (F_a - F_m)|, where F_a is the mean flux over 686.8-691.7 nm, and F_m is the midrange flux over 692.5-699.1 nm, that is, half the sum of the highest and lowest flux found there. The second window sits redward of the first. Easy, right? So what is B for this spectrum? 1.04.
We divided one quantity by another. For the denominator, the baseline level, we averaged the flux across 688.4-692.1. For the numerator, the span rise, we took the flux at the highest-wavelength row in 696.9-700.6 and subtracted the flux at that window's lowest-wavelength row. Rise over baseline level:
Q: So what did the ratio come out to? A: 0.000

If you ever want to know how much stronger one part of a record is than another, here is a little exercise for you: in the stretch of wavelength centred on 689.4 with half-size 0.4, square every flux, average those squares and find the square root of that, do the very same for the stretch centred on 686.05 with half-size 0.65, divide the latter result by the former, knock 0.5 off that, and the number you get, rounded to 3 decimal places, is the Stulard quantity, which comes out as 0.508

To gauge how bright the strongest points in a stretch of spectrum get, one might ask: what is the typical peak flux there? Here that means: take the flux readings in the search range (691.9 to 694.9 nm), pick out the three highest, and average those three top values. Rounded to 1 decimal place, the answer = 45.5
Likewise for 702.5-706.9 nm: 45.9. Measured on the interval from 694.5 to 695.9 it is 46.0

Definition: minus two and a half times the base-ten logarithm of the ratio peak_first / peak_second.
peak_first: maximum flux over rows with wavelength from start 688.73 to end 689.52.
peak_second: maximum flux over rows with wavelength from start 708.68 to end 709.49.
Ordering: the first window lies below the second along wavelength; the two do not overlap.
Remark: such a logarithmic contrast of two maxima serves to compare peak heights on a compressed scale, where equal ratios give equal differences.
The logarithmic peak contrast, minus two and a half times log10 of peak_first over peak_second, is -0.079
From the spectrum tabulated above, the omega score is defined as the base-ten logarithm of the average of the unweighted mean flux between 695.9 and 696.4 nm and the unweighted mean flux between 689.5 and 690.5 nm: 1.64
